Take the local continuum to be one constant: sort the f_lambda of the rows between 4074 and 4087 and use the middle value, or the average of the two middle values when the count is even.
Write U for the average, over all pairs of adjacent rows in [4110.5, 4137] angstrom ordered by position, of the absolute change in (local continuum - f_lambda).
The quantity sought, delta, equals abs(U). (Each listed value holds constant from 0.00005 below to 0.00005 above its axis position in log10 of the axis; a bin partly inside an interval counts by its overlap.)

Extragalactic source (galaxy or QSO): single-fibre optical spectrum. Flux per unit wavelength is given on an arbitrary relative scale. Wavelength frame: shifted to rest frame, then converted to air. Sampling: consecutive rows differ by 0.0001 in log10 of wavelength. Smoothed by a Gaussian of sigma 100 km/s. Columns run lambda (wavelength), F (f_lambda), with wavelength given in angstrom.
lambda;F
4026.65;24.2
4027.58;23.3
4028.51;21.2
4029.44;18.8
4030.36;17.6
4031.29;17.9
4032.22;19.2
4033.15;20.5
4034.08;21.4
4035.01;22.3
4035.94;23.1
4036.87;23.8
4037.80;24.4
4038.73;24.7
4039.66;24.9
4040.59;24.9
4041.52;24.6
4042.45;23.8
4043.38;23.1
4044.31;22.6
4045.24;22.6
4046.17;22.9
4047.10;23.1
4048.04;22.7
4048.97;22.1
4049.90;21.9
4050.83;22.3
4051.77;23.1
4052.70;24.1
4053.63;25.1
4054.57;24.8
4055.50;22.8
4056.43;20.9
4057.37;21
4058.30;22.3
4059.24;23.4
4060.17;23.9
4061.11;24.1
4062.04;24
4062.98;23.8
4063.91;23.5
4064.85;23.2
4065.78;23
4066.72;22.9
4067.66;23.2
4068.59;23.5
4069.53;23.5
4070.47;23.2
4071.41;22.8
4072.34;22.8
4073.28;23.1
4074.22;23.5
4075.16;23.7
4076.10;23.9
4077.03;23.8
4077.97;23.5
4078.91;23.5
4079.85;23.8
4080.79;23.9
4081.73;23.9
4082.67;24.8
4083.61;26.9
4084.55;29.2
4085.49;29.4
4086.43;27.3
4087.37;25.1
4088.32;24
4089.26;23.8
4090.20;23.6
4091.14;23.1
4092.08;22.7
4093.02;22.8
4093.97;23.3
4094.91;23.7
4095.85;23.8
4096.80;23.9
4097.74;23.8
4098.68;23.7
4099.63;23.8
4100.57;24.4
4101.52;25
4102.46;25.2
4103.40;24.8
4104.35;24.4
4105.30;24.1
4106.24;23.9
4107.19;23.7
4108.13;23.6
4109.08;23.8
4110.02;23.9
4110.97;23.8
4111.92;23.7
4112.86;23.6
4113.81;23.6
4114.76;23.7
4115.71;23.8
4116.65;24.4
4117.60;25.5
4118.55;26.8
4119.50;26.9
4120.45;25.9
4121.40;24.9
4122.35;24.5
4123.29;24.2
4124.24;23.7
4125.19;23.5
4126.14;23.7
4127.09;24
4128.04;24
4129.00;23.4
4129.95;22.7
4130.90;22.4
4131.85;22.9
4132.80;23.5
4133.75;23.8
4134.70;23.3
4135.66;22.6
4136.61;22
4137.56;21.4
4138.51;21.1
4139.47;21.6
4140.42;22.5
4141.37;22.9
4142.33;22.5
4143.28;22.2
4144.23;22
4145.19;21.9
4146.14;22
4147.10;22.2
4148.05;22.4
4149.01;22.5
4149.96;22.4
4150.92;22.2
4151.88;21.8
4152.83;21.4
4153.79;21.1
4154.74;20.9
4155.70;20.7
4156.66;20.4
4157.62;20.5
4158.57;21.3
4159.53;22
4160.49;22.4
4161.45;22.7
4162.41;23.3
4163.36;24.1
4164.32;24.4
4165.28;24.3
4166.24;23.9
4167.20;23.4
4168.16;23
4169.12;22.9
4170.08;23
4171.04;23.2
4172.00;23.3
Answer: 0.45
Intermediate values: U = 0.45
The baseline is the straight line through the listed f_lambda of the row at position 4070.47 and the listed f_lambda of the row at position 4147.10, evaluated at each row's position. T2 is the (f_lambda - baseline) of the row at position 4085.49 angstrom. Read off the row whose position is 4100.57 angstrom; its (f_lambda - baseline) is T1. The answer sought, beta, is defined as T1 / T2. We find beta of 0.2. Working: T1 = 1.6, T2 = 6.4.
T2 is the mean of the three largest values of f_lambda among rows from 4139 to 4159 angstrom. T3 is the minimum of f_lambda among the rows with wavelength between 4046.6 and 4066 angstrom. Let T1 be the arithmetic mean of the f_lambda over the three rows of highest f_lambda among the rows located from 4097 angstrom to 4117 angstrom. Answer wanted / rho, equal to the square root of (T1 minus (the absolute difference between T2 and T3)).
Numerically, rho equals 4.8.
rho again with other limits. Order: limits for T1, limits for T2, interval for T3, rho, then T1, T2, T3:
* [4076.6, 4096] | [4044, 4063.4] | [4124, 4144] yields 5.0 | 28.6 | 25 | 21.1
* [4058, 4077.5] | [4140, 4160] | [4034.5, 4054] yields 4.8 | 24.0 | 23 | 21.9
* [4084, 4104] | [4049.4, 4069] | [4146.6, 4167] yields 4.9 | 28.6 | 25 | 20.4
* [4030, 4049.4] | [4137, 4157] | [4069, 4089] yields 5.0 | 24.8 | 23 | 22.8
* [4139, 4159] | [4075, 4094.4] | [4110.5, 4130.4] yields 4.1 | 22.6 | 29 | 22.7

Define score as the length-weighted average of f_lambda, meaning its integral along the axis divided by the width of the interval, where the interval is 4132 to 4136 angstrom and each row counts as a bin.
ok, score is 23.3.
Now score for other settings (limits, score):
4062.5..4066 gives 23.4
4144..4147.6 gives 22.0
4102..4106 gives 24.6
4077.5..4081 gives 23.6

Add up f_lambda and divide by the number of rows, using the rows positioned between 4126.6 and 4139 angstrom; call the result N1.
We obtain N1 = 22.9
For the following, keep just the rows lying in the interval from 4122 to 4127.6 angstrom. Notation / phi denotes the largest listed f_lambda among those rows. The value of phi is 24.5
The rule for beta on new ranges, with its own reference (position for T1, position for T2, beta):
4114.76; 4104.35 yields 0.7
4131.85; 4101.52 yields 0.2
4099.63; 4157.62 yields -0.6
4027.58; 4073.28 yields 7.3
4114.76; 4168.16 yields 1.0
